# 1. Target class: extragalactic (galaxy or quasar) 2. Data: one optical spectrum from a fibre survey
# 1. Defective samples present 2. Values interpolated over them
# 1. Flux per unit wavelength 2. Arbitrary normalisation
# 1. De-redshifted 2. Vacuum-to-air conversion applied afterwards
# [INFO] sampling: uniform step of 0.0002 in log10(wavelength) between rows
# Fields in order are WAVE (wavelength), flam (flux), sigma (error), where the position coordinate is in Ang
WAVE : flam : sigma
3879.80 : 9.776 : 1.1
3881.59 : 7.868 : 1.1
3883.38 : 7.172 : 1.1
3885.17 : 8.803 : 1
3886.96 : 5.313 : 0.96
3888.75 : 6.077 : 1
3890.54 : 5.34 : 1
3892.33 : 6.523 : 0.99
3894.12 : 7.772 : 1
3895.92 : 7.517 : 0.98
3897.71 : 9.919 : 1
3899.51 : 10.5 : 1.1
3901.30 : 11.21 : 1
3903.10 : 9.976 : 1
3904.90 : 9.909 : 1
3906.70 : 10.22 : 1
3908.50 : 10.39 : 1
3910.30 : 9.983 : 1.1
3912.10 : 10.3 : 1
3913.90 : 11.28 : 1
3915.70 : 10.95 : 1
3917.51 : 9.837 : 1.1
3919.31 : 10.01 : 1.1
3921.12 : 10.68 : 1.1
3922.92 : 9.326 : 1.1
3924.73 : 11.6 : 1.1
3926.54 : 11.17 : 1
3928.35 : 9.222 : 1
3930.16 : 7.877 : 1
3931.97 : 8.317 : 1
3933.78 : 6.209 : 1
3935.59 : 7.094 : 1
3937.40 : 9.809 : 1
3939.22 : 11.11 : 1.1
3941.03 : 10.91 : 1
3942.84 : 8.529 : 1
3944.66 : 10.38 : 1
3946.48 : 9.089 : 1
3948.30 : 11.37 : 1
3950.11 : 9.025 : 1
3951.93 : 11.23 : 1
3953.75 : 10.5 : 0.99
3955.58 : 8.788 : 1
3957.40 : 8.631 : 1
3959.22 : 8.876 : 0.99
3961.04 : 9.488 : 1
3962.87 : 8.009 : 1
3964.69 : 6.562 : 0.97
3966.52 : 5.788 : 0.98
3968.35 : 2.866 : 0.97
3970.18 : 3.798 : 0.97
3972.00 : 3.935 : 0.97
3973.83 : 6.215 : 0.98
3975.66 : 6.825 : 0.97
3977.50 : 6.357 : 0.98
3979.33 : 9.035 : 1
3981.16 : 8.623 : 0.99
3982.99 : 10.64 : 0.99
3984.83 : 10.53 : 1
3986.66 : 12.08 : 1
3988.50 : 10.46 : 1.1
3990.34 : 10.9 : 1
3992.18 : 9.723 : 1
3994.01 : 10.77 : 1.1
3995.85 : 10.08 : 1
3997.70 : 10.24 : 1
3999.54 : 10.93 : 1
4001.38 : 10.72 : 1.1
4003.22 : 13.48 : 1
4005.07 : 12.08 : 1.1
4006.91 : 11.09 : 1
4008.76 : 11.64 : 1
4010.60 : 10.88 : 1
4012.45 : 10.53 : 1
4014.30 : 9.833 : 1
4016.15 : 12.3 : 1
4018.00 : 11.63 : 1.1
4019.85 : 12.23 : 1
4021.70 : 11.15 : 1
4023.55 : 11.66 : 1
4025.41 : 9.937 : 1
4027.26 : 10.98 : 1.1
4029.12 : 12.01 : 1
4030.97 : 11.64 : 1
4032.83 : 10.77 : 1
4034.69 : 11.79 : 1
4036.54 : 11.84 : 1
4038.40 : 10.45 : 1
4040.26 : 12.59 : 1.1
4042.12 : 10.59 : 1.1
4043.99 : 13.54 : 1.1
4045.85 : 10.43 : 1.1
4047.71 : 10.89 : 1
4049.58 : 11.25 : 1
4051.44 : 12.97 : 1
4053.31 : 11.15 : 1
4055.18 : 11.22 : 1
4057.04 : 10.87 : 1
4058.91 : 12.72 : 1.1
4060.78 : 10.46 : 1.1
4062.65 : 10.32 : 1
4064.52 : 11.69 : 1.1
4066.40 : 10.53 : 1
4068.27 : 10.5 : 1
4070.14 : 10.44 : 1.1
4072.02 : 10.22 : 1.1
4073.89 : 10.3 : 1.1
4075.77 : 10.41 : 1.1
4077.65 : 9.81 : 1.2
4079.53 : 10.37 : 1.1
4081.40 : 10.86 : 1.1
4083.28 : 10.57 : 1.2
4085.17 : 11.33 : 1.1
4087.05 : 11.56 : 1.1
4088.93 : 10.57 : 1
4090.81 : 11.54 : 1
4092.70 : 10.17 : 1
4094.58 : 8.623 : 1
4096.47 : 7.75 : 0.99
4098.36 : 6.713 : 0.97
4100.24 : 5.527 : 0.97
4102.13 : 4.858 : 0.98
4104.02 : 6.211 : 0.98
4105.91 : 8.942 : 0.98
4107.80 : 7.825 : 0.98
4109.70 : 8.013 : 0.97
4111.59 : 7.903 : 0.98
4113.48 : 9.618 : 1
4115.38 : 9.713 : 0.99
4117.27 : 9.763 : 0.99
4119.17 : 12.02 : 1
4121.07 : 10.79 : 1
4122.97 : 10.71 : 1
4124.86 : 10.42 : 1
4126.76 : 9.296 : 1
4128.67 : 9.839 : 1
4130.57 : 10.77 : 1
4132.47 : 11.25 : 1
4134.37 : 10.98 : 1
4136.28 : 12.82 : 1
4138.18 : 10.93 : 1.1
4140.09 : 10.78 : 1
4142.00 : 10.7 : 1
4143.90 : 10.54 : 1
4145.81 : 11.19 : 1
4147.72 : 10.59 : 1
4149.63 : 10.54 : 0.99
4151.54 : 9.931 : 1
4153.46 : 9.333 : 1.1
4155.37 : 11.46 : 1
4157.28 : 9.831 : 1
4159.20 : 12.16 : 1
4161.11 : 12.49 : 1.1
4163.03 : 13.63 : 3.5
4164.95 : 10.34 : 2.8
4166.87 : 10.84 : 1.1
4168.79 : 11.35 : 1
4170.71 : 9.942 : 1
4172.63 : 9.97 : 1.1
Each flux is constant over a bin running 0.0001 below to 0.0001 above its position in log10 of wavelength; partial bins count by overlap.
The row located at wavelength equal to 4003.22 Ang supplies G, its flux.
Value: 13.48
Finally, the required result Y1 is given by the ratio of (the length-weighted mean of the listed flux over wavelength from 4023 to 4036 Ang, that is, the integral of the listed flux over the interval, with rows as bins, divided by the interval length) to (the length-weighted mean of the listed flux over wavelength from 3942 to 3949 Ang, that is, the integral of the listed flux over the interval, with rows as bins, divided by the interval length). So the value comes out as 1.1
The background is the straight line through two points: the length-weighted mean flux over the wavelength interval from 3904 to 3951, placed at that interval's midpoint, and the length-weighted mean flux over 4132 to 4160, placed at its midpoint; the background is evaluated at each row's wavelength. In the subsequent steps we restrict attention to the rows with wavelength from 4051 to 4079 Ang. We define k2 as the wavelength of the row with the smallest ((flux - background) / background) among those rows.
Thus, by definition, 4077.65 Ang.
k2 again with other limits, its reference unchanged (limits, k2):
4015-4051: 4025.41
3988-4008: 3992.18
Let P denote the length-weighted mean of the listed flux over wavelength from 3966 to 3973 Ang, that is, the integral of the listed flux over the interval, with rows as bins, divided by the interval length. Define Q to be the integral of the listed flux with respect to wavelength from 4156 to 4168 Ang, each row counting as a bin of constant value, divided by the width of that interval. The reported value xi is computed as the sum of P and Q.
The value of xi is 15.6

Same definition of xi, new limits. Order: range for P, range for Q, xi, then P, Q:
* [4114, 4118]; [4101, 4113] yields 17.1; 10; 7.4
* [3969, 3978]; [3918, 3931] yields 15.3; 5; 10.0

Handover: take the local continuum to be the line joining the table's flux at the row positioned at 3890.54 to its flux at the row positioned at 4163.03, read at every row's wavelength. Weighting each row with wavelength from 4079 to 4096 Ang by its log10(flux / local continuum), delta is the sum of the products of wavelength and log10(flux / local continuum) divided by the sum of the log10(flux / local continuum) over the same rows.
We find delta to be 4090.6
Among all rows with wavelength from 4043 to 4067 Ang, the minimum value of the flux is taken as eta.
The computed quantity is 10.32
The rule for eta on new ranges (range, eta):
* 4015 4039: 9.937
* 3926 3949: 6.209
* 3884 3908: 5.313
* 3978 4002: 8.623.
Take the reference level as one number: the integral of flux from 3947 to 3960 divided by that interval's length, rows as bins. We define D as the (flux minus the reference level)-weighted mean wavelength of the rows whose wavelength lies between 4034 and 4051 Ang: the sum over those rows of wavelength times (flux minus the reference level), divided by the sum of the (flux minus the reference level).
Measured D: 4041.6 Ang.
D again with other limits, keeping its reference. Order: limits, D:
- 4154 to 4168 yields 4161.2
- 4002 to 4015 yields 4006.4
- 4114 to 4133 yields 4124.6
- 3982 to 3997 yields 3988.2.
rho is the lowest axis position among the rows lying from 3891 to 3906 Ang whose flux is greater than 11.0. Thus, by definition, 3901.30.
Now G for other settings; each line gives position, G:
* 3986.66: 12.08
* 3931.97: 8.317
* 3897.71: 9.919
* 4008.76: 11.64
